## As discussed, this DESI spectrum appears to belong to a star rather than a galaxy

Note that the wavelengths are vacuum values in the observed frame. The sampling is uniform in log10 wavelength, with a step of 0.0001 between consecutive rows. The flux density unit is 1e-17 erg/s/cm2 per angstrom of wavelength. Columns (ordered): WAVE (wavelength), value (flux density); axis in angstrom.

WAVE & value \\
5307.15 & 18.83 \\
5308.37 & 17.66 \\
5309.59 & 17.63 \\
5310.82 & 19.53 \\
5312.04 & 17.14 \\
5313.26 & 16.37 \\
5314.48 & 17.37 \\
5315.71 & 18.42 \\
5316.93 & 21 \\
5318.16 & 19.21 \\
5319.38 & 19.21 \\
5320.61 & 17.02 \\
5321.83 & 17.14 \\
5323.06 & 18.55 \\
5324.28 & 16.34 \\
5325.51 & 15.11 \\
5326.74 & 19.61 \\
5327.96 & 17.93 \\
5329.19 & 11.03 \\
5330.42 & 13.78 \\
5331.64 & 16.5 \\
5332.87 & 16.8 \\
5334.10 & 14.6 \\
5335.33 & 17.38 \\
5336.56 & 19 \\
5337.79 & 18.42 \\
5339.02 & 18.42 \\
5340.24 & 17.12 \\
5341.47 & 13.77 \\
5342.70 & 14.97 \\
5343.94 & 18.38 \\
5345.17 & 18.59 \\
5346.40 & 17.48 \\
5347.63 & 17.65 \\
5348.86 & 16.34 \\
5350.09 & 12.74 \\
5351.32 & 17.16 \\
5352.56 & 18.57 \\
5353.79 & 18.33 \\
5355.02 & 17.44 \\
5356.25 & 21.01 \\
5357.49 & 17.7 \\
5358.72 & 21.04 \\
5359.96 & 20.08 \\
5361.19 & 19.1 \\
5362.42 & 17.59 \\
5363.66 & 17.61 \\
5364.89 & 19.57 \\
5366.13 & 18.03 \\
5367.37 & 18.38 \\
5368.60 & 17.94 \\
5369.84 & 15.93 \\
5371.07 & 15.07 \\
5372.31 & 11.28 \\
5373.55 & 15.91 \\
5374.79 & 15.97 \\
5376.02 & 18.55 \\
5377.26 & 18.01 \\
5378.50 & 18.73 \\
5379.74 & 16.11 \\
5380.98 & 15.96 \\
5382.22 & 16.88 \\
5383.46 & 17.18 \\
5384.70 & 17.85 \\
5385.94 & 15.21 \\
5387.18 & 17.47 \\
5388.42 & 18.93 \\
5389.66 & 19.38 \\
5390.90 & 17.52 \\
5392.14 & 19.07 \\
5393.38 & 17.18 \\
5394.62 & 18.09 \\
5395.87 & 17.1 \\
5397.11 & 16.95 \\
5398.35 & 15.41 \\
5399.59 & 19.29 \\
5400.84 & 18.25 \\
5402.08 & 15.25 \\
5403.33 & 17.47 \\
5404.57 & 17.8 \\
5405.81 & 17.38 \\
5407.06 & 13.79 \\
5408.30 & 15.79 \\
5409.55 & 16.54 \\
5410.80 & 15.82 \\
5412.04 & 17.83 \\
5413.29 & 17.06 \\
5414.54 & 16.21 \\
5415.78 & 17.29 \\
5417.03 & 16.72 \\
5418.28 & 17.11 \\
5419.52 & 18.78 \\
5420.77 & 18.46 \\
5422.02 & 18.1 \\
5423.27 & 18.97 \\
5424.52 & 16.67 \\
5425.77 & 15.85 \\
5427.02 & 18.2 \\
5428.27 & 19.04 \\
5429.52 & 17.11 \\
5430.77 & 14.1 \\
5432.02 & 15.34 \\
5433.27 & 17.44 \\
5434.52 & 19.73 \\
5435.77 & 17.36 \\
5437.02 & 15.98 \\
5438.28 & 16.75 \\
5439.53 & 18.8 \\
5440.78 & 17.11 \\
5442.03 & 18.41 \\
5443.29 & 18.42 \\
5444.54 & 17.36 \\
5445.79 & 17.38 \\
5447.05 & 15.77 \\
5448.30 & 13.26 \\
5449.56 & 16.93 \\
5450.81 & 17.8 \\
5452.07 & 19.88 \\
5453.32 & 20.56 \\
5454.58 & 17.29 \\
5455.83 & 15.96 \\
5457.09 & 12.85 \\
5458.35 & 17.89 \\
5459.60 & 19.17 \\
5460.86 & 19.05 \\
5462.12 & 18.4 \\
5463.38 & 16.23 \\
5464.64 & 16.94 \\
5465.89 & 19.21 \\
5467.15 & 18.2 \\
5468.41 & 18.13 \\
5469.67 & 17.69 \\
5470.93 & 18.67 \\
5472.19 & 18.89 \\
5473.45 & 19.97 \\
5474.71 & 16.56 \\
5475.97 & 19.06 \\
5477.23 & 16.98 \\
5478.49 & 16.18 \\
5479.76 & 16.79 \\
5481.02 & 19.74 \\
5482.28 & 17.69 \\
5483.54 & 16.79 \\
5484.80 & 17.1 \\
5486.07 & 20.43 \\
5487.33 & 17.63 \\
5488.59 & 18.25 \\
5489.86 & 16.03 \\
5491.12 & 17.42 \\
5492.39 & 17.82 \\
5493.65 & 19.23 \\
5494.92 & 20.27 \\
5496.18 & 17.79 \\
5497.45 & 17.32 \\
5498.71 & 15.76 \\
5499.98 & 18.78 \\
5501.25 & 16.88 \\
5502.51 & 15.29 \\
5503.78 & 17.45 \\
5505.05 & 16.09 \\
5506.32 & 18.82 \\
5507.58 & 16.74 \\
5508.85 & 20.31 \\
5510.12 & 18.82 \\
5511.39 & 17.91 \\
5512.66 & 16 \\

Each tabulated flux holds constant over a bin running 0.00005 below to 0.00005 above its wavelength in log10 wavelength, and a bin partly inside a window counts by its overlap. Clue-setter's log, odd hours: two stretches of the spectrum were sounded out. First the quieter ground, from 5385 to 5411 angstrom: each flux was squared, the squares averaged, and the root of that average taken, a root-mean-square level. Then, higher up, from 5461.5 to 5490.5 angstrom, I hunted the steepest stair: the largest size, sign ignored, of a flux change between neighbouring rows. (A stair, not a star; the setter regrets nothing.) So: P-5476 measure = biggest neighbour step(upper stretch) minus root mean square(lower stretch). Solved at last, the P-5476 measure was -13.8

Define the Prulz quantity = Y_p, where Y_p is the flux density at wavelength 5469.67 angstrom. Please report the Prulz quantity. 17.69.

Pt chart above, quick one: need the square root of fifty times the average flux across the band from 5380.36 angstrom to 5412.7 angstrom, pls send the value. 29.3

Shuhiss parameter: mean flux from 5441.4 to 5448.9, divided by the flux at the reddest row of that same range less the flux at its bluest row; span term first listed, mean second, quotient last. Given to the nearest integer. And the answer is -3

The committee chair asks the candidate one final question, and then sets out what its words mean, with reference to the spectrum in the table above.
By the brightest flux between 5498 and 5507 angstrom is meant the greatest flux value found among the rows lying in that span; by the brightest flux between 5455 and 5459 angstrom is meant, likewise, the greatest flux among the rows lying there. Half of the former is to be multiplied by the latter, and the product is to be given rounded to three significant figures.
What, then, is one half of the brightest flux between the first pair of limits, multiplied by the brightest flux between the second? 168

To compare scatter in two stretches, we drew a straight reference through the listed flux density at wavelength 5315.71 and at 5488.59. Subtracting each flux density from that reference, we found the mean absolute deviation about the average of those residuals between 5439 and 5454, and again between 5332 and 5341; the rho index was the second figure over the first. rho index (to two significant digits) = 0.78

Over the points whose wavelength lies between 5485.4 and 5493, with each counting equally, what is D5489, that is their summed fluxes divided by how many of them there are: 17.9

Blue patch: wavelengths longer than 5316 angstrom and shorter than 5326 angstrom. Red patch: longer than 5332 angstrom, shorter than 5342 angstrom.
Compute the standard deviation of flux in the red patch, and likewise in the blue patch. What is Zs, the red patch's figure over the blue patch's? 0.99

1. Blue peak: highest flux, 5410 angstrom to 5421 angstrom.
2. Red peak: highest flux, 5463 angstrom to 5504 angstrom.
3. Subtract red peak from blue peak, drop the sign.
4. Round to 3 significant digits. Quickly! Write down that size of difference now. 1.65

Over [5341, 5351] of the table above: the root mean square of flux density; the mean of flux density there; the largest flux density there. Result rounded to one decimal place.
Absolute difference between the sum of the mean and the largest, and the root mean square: 18.5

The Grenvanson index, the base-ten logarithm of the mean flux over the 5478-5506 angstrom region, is 1.245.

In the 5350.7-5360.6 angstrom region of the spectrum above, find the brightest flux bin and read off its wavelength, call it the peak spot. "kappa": 5358.72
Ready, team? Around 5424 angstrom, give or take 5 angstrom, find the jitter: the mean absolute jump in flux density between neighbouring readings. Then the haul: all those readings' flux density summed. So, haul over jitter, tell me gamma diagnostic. 128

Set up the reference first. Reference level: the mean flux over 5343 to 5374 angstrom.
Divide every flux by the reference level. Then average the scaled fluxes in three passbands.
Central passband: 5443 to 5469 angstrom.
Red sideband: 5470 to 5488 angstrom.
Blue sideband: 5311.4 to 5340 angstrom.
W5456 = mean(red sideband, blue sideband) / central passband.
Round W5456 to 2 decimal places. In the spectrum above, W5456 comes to 1.01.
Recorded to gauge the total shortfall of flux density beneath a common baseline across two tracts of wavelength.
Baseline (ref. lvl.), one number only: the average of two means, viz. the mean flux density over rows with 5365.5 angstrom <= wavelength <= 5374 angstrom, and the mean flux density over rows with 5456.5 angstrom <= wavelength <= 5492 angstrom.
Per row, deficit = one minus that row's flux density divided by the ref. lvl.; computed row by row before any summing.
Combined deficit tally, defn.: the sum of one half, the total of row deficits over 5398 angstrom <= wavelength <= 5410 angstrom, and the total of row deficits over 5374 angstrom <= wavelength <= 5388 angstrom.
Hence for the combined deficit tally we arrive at 0.5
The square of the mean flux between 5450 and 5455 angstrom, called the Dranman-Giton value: 357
